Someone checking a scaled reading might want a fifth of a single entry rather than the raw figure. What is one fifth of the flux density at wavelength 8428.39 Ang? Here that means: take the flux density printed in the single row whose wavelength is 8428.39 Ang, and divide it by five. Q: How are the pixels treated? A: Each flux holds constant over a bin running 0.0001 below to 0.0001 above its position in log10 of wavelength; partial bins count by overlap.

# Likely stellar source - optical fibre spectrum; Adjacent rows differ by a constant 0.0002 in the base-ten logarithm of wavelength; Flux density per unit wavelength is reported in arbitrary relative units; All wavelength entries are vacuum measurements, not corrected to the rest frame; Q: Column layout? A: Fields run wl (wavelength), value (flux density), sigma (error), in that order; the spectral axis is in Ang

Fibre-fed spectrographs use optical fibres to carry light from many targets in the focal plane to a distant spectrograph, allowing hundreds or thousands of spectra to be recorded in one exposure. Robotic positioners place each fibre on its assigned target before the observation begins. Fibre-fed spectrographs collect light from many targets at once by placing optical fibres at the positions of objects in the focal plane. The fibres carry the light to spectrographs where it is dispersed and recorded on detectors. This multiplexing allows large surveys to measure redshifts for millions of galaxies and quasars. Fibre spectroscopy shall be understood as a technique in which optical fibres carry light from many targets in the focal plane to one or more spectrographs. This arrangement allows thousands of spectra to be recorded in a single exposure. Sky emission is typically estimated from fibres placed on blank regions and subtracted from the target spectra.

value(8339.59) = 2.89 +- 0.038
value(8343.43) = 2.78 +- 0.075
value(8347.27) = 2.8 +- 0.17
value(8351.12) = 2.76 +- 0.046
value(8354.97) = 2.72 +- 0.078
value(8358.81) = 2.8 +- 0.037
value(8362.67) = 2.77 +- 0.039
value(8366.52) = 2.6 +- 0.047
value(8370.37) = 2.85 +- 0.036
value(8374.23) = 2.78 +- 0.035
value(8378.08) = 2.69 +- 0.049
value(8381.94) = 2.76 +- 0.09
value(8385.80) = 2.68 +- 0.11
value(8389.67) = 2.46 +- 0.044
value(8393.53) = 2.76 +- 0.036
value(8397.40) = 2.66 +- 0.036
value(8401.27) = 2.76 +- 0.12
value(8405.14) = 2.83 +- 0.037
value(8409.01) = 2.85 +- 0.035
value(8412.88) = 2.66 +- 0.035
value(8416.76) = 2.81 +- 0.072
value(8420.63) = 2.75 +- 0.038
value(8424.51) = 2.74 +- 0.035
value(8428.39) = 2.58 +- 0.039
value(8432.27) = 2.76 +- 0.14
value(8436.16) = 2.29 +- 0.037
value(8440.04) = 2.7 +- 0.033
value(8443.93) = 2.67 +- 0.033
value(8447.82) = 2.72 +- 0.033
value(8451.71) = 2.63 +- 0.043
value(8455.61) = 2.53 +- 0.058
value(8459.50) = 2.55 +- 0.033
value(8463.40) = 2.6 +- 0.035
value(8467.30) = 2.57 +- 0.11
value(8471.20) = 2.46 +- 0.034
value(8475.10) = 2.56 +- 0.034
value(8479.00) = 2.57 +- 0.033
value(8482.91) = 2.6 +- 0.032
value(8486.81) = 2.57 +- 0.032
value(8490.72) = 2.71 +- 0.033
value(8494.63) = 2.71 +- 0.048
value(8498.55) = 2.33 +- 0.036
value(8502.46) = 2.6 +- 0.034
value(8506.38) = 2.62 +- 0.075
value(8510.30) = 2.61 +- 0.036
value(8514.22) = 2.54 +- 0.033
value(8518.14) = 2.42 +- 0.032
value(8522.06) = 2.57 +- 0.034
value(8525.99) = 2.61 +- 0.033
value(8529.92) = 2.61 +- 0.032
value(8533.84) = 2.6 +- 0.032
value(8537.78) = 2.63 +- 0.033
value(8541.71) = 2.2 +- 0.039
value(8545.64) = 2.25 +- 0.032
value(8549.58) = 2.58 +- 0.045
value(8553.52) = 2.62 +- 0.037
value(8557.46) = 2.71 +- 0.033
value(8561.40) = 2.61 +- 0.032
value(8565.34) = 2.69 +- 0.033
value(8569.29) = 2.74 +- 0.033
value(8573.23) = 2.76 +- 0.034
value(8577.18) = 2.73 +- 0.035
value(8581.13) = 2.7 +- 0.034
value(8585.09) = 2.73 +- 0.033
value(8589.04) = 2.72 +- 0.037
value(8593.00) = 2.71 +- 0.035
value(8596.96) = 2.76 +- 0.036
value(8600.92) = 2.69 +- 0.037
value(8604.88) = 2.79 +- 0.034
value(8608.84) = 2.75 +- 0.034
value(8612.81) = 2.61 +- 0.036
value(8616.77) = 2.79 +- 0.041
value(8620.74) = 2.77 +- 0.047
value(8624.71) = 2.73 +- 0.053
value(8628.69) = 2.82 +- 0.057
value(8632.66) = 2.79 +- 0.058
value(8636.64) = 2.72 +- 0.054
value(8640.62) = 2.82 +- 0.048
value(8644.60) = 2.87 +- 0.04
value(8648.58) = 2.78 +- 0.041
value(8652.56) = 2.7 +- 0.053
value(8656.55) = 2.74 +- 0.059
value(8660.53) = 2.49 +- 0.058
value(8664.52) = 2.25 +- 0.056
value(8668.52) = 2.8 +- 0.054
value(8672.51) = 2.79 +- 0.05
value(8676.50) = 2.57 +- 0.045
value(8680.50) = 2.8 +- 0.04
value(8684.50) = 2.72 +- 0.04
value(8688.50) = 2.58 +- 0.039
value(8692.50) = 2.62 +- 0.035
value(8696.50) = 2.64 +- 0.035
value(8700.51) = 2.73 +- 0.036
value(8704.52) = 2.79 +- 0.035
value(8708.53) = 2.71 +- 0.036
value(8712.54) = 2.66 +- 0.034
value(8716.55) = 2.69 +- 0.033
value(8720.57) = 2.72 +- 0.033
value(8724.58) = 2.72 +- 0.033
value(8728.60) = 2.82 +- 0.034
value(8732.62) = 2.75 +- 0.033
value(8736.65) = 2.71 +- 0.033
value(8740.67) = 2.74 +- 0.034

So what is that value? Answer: 0.52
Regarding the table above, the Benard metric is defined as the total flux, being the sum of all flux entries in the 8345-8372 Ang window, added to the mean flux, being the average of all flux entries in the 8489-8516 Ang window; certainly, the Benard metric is 21.9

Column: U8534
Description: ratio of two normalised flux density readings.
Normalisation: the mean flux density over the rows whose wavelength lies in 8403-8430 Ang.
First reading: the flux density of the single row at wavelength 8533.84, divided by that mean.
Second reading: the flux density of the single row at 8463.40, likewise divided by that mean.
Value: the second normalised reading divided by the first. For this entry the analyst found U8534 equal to 1.00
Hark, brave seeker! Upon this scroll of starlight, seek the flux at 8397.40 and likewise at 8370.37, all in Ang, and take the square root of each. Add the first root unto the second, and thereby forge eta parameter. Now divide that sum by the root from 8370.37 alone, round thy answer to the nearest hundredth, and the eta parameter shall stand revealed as 1.97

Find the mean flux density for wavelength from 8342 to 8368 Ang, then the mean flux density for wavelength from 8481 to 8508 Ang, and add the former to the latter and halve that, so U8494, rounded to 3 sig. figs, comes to 2.67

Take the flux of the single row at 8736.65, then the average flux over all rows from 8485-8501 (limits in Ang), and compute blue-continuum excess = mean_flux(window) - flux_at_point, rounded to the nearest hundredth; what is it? -0.13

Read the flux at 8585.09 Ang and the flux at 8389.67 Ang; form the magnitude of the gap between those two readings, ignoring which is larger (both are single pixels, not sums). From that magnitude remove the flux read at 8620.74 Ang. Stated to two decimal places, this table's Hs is -2.50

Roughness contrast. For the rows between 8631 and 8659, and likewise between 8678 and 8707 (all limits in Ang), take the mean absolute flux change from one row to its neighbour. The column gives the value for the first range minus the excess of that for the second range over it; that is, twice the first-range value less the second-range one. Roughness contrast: 0.072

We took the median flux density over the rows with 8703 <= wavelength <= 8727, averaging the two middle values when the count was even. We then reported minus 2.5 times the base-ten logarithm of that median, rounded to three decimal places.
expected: -1.084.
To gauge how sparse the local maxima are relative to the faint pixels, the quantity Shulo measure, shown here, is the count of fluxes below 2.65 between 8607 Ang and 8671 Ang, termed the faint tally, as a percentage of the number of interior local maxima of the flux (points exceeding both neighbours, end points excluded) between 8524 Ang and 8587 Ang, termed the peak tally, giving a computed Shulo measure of 100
